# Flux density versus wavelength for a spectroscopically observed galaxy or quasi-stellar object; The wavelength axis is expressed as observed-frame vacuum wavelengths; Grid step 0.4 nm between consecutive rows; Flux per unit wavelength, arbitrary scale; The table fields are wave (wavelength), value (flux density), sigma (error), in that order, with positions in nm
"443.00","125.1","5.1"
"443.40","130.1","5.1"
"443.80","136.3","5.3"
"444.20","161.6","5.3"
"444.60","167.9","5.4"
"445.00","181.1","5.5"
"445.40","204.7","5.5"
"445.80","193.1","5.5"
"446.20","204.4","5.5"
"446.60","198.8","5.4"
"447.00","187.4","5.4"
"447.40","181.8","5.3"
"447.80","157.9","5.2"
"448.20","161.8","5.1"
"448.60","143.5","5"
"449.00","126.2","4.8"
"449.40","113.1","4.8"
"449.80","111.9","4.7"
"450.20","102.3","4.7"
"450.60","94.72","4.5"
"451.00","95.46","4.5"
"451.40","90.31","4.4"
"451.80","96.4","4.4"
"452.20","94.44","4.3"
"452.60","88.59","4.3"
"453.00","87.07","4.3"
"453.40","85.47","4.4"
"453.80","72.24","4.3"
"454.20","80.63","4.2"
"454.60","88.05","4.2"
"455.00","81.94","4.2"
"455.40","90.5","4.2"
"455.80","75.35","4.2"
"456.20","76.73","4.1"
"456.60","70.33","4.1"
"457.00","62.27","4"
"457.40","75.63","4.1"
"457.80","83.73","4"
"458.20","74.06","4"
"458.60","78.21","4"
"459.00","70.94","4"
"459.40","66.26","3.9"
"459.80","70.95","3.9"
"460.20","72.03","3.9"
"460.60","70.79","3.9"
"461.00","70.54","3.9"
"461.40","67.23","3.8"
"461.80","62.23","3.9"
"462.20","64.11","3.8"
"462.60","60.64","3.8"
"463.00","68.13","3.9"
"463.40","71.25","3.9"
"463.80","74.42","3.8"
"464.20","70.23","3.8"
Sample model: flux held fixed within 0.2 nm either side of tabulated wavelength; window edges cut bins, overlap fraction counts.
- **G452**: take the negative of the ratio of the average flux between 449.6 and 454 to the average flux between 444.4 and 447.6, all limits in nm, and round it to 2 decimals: -0.49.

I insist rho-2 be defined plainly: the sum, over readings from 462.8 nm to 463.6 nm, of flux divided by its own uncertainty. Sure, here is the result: 36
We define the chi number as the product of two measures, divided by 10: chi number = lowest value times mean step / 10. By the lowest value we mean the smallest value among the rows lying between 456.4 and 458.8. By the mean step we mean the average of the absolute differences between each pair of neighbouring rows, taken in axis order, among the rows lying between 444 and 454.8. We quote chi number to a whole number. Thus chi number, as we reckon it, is 56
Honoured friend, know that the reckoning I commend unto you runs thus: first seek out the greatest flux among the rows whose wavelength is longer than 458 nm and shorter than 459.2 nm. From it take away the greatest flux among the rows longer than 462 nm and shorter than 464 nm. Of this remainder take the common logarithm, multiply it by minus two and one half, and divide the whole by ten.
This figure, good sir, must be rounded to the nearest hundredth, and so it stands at -0.14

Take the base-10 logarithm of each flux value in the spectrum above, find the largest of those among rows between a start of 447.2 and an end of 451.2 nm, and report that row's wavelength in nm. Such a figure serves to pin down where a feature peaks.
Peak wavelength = 447.40 nm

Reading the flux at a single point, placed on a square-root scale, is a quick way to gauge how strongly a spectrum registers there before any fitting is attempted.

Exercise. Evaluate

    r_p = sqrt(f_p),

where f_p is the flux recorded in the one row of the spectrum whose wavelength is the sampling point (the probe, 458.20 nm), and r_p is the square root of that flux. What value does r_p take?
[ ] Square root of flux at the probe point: 8.6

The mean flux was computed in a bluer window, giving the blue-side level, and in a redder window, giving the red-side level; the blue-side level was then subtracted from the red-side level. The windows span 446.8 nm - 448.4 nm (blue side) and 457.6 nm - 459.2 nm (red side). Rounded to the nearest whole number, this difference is -95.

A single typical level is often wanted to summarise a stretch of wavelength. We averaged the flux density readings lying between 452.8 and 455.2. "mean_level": 83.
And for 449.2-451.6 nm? 101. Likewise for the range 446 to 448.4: 182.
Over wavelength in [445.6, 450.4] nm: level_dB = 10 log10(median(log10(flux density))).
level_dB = 3.43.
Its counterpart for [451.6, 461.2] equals 2.75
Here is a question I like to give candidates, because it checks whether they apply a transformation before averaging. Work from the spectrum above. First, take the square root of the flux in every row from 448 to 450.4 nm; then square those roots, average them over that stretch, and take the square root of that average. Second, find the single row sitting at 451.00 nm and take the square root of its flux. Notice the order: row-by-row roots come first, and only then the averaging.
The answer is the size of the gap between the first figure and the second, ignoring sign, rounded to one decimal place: 1.5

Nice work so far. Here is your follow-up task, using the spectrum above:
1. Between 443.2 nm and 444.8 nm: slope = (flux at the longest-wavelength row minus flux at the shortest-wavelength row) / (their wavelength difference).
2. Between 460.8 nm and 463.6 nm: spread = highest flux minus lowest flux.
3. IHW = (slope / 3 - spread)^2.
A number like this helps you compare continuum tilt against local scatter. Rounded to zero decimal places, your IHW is 0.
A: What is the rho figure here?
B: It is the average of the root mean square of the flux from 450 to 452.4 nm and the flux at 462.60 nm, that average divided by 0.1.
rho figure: 782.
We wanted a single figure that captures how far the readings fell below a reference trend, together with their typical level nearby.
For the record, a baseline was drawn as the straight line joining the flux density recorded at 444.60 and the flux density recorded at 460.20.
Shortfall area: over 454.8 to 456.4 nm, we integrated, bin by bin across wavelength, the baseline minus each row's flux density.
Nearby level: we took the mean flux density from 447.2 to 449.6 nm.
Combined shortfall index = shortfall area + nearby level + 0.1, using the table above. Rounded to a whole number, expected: 178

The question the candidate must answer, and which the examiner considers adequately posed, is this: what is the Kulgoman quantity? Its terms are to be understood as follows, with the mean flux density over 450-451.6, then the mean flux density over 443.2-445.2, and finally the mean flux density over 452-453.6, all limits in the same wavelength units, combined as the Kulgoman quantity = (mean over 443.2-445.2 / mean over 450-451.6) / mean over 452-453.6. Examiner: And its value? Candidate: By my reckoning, 0.018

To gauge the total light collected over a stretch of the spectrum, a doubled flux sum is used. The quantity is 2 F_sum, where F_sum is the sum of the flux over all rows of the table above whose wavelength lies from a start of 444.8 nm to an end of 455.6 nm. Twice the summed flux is 6828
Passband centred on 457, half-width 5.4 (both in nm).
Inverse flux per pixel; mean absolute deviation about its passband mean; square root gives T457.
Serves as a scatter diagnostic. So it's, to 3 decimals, 0.037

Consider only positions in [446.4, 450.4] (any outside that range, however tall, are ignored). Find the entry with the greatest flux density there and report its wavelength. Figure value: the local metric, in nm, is 446.60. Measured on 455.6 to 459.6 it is 457.80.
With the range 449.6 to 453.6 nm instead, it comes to 449.80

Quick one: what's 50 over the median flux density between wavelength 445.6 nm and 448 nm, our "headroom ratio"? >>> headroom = 0.26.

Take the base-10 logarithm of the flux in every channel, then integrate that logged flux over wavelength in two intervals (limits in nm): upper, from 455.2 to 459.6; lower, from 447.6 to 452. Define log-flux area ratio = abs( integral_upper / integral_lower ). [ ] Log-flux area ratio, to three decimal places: 0.908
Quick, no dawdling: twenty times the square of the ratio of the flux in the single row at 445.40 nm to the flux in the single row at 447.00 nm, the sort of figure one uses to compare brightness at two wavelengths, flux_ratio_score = 23.9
